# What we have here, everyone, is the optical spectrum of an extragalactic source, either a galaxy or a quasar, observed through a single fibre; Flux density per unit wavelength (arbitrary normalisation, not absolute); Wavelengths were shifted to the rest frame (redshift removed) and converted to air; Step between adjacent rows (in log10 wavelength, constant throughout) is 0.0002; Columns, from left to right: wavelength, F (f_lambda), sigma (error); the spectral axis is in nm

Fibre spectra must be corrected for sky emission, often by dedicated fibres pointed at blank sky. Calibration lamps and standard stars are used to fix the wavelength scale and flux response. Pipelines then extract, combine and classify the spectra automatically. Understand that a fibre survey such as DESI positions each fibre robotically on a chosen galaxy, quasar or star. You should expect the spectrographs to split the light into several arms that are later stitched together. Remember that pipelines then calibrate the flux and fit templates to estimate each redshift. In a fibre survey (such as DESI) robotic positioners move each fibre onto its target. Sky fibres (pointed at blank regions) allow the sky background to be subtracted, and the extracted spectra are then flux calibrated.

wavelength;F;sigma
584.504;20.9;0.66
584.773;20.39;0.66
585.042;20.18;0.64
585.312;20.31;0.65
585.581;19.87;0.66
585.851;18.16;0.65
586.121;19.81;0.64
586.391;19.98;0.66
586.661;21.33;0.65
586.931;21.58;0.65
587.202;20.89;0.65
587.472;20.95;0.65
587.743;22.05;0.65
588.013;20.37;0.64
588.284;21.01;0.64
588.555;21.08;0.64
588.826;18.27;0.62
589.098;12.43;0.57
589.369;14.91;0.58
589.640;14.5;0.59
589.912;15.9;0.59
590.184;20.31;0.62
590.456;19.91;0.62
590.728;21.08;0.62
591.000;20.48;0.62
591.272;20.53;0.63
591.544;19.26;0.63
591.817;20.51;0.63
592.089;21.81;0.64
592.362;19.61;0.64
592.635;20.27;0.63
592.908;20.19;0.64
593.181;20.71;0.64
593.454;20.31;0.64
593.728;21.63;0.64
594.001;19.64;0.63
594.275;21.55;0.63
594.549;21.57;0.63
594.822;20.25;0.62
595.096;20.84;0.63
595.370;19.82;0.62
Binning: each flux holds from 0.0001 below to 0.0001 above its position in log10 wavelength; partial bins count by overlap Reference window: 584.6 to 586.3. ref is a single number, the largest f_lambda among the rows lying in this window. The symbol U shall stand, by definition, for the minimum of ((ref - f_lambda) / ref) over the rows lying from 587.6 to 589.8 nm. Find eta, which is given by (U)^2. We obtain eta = 0.007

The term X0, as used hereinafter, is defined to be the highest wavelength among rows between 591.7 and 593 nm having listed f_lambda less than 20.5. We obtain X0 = 592.908 nm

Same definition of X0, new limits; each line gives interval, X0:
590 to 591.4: 591.000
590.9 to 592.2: 591.544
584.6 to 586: 585.851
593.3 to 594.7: 594.001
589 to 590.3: 590.184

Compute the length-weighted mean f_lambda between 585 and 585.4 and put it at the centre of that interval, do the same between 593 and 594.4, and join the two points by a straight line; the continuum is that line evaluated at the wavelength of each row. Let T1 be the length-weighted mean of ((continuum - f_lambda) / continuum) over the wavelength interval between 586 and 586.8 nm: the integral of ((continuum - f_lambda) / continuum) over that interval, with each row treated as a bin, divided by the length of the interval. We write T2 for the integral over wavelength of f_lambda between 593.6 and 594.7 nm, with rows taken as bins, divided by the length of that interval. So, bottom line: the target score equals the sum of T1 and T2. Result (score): 21.1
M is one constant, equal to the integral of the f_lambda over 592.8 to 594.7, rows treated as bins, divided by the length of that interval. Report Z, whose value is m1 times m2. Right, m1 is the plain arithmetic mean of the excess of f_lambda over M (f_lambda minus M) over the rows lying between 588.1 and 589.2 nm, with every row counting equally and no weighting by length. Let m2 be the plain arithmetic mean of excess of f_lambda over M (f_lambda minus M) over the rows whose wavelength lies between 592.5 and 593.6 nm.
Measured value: 1.15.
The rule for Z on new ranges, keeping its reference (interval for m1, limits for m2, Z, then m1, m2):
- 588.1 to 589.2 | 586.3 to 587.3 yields -0.35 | -2.6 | 0.14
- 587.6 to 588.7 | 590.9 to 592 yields -0.20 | 0.3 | -0.61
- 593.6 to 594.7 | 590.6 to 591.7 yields -0.14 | 0.3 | -0.47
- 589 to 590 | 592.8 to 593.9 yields 0.63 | -6.4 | -0.10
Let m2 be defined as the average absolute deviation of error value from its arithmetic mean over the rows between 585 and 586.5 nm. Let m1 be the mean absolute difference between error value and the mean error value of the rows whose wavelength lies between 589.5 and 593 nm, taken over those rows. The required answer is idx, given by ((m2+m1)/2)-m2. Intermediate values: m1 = 0.012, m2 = 0.0067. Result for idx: 0.0027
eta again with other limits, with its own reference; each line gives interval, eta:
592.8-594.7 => 0.004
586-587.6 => 0.003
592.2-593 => 0.000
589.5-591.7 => 0.001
